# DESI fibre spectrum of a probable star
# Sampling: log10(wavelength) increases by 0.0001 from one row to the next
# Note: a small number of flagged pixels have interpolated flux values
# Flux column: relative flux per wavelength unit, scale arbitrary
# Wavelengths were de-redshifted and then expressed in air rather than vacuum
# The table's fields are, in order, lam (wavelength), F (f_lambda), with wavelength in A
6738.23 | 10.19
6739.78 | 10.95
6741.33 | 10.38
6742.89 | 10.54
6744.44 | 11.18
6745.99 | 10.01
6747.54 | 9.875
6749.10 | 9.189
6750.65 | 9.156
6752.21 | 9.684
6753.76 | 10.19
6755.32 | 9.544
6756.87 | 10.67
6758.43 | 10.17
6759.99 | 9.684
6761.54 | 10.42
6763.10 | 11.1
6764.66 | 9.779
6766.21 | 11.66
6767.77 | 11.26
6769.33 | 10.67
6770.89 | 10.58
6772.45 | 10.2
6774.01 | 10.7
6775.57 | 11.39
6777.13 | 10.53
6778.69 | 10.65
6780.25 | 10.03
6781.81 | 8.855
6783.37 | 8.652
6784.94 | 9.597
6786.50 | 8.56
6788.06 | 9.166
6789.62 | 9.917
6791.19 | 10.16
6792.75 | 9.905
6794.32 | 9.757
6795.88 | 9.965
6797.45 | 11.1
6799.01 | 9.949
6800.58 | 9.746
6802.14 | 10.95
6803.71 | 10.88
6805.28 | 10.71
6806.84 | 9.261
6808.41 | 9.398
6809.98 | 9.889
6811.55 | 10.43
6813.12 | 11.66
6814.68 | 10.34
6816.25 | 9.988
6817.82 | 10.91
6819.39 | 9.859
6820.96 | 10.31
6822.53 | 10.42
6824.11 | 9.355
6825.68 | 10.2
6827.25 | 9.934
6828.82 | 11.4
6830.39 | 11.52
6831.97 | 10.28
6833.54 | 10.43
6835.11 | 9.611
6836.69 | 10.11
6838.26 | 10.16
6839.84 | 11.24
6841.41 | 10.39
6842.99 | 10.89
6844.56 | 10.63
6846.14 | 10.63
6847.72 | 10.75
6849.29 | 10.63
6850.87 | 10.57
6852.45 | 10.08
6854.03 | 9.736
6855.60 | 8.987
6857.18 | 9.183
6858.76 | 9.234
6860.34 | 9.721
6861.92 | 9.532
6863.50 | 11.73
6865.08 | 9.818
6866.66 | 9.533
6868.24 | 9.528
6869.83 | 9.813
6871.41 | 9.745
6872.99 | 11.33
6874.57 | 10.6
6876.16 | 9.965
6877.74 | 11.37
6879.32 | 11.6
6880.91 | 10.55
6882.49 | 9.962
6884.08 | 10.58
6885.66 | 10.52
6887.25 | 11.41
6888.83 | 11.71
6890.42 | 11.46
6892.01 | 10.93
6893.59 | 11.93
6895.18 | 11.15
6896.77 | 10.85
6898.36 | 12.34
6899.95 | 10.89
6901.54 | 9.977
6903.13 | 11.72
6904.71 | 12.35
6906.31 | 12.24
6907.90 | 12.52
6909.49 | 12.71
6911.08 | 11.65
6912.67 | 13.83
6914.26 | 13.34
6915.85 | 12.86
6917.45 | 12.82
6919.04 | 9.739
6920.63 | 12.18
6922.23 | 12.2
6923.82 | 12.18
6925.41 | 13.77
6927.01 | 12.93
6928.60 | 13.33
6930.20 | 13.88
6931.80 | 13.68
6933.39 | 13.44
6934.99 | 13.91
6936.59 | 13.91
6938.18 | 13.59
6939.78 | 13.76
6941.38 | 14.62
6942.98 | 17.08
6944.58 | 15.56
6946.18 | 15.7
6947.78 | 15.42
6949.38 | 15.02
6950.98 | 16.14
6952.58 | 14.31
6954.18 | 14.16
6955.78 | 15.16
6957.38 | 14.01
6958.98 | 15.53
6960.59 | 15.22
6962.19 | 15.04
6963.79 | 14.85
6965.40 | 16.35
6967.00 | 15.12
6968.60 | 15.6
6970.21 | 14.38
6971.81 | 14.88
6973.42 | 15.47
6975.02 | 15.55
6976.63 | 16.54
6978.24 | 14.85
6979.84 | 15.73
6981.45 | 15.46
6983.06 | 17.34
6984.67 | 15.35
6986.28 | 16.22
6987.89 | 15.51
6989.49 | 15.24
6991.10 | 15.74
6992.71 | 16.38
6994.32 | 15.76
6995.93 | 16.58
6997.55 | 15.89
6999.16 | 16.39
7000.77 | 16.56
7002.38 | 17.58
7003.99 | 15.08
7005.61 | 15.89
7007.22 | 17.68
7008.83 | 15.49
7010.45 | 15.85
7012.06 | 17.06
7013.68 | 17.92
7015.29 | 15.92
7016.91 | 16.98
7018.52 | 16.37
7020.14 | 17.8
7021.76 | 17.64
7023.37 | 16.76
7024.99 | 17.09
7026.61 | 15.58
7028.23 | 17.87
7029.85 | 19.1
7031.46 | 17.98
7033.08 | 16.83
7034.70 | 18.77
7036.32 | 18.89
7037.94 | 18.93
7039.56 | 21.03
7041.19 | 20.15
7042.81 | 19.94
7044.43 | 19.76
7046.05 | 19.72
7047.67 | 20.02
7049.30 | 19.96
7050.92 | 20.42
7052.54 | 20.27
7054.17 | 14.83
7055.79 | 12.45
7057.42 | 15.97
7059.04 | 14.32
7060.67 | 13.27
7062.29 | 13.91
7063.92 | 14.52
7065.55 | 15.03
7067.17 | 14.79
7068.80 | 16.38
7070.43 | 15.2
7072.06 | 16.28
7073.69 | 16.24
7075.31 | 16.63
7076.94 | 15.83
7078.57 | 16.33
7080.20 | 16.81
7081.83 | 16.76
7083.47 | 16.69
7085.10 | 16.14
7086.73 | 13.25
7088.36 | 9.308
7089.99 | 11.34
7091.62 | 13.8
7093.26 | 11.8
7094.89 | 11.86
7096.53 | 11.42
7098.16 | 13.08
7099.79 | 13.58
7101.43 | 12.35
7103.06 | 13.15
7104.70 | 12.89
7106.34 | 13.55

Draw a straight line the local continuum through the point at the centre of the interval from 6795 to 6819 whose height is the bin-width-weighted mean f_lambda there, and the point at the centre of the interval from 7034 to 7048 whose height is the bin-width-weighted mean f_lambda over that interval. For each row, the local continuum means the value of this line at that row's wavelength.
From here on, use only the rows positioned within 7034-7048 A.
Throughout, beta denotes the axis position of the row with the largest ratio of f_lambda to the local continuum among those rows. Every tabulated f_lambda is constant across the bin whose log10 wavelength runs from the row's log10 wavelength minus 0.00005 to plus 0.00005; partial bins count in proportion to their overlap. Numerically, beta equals 7039.56 A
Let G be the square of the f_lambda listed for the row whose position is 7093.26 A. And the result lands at 139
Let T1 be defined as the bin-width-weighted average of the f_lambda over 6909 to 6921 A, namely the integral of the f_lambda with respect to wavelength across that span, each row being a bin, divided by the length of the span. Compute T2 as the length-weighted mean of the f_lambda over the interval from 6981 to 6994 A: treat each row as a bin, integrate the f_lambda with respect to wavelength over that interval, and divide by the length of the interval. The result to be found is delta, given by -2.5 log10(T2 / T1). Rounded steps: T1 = 12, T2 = 15.9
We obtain -0.3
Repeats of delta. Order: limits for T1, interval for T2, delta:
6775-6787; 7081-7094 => -0.4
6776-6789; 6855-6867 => 0.0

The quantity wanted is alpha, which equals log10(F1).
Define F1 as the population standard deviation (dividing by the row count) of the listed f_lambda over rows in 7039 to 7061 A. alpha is 0.47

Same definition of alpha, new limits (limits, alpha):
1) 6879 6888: -0.25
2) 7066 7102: 0.34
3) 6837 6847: -0.46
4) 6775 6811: -0.12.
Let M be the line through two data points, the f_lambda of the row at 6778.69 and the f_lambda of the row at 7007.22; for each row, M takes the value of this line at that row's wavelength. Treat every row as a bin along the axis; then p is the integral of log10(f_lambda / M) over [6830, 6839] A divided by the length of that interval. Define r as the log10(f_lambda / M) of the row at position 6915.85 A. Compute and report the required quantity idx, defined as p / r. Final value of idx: 1.3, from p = -0.08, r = -0.063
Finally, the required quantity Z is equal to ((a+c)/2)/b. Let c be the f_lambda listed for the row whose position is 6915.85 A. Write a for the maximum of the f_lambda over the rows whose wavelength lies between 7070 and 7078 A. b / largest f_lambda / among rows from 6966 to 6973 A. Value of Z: 0.95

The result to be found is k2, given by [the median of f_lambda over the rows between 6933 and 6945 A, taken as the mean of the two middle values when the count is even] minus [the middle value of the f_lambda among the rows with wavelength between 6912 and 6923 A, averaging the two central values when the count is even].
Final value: 1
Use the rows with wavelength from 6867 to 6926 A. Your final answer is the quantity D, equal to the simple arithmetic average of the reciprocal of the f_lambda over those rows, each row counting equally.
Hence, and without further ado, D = 0.09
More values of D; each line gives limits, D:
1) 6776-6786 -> 0.10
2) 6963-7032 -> 0.06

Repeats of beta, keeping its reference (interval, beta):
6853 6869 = 6863.50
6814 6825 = 6817.82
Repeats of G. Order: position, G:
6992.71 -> 268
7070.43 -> 231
